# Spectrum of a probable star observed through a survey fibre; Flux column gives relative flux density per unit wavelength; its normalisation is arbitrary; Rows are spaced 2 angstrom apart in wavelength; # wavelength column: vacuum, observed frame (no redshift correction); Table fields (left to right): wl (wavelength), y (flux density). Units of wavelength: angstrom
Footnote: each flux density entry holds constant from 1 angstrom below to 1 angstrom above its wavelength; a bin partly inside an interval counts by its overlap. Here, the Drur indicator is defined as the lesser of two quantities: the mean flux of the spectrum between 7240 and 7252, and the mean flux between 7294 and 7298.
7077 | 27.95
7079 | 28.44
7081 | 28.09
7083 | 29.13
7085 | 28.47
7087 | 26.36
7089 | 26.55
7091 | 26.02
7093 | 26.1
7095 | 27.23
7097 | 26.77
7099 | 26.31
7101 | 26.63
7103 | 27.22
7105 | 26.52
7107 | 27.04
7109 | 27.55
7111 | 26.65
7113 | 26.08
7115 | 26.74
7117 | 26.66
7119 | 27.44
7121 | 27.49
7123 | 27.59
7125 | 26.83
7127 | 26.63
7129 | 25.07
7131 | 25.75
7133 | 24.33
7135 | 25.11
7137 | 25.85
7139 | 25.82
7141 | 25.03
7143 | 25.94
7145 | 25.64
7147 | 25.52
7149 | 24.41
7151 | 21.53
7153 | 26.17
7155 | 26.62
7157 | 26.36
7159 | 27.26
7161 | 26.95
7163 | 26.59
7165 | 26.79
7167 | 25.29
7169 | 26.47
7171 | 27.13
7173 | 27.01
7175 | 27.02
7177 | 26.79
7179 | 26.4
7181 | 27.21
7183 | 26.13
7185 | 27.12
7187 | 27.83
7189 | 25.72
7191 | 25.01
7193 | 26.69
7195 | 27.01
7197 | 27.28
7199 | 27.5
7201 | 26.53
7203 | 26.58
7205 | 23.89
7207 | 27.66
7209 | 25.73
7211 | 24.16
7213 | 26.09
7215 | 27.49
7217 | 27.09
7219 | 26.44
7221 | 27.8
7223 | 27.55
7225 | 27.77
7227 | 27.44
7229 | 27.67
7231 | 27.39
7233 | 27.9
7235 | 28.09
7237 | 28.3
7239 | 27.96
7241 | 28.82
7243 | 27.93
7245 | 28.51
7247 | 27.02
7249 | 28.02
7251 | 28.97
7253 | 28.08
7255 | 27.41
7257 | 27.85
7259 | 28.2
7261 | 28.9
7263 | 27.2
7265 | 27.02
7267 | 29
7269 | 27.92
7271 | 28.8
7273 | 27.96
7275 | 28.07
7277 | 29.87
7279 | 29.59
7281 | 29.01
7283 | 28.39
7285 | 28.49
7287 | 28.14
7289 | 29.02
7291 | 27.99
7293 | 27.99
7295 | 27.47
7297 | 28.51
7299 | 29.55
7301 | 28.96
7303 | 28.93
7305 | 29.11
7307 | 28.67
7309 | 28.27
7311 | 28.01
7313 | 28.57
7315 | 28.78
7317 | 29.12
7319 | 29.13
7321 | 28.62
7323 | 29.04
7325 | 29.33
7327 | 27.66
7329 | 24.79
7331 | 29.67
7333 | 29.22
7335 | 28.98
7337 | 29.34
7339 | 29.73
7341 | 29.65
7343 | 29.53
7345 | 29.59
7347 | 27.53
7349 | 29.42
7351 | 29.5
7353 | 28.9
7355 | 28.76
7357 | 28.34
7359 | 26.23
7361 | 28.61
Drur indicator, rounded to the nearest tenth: 28.0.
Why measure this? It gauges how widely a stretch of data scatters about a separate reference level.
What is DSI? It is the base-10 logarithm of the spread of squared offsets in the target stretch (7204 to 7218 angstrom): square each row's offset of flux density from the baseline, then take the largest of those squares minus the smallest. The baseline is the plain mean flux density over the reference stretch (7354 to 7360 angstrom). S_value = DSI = 1.18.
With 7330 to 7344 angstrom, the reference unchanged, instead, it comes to 0.37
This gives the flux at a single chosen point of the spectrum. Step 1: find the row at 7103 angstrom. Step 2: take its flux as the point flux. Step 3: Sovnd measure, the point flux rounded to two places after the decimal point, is 27.22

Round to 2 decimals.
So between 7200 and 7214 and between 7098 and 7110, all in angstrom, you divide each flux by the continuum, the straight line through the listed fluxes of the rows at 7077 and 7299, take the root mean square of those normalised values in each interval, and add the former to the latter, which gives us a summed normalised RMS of 1.85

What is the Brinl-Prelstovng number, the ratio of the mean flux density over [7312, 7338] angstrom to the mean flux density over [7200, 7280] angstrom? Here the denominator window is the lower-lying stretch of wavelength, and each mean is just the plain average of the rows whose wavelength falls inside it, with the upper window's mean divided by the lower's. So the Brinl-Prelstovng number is 1.04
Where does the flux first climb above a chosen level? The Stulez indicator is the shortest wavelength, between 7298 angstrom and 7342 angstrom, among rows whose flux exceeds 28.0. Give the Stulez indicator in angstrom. 7299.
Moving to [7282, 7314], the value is 7283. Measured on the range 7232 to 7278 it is 7235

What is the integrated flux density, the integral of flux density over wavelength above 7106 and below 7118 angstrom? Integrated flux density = 321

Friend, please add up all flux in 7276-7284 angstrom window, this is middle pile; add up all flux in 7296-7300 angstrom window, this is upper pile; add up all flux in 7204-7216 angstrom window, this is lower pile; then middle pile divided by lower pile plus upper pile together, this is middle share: 0.55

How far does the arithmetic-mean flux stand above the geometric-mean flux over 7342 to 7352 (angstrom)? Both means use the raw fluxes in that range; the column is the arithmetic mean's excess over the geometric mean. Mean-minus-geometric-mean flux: 0.0111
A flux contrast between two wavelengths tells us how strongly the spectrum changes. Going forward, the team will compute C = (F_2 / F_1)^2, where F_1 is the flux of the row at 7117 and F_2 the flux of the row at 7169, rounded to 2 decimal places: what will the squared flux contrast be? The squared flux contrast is 0.99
